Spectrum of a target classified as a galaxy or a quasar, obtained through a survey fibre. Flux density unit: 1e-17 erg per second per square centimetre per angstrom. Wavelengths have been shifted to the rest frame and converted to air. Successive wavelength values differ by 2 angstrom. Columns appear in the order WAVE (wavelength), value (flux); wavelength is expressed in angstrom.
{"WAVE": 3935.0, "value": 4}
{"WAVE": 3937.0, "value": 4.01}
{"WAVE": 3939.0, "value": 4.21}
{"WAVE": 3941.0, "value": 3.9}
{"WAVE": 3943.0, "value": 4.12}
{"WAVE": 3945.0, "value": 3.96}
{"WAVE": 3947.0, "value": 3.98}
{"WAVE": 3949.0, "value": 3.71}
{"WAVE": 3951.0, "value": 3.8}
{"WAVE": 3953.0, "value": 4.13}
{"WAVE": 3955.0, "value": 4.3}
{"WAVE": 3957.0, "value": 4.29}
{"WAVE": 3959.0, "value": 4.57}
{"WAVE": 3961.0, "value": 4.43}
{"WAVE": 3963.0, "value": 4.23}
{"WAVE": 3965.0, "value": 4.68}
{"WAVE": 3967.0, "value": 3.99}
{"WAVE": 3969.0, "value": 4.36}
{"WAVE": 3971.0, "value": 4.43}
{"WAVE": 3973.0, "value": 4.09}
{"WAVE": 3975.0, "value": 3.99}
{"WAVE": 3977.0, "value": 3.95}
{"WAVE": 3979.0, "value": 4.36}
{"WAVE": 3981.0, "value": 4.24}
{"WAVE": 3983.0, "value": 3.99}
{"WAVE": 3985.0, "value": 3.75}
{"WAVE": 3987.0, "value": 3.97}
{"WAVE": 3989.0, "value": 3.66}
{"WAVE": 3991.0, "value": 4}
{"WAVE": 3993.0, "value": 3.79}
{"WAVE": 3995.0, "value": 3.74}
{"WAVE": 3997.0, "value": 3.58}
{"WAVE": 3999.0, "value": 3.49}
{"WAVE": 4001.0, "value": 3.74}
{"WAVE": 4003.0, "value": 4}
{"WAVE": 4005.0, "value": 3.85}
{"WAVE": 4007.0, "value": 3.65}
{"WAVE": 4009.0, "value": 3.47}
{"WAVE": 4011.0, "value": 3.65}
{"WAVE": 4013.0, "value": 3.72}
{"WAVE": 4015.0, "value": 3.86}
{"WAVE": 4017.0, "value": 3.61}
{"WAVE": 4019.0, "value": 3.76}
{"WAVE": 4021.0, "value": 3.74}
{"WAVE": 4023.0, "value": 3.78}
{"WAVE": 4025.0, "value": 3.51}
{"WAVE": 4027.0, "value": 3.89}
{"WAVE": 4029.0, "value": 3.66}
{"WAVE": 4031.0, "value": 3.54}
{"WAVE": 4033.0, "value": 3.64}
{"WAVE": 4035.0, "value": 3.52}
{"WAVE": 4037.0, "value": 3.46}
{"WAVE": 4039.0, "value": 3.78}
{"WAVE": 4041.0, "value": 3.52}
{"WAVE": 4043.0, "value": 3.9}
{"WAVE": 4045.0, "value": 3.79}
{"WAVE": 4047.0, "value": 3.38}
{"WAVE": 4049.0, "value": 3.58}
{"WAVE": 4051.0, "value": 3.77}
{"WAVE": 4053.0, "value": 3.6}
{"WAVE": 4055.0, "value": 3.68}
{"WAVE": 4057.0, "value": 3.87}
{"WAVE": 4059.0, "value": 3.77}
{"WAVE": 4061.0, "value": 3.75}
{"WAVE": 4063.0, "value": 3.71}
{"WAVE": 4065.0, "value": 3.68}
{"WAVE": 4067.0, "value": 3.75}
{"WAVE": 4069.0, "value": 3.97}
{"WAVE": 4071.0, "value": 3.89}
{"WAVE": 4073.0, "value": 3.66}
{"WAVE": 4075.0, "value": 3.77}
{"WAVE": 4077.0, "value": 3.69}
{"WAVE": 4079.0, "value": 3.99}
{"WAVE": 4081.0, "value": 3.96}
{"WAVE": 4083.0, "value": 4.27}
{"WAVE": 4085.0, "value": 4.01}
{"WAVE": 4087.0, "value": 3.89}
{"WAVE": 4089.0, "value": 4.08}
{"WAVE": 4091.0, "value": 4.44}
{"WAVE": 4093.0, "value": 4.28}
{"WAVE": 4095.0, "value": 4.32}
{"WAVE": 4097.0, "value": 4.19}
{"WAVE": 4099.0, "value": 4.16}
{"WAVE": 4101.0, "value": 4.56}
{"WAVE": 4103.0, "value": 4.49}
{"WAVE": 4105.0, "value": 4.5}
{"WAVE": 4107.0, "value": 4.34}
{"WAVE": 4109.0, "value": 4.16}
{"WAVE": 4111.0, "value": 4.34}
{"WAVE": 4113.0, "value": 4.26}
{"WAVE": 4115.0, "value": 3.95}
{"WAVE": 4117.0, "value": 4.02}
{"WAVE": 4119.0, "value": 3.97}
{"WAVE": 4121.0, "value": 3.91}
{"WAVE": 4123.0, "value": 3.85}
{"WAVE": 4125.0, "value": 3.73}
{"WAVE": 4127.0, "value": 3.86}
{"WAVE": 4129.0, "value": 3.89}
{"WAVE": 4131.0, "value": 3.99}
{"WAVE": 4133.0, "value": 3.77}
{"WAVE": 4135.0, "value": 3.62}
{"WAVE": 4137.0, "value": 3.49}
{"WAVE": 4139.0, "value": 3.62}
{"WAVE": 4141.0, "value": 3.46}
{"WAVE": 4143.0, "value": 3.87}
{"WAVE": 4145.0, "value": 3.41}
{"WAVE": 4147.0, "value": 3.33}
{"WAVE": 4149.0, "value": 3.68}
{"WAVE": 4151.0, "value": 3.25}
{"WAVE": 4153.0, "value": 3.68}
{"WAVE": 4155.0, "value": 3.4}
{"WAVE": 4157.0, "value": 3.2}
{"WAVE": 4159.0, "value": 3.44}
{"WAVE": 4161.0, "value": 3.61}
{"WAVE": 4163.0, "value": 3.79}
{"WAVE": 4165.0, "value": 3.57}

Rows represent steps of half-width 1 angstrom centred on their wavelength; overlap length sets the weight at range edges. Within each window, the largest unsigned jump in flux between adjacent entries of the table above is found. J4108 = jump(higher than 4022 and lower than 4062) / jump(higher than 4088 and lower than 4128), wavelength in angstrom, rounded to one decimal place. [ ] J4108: 1.0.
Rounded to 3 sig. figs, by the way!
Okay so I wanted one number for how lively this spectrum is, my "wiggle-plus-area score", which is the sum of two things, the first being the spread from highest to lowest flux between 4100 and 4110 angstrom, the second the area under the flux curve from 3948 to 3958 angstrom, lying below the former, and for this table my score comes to 40.9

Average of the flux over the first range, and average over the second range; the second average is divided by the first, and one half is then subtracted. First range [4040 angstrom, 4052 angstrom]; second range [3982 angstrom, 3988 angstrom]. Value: 0.567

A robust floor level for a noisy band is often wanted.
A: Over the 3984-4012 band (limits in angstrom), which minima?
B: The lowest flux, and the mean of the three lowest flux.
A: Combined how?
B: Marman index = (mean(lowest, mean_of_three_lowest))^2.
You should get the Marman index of 12.2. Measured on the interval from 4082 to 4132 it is 14.2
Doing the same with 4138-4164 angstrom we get 10.4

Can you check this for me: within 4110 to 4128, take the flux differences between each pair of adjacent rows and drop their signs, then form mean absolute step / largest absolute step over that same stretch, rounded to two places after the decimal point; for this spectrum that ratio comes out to 0.35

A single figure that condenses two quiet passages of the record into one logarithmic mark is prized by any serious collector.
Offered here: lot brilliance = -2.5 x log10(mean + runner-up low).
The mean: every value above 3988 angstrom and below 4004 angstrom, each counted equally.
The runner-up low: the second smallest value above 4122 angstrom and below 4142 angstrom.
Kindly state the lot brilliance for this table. -2.15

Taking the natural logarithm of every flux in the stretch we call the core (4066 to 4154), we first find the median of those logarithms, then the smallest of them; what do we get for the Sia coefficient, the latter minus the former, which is -0.19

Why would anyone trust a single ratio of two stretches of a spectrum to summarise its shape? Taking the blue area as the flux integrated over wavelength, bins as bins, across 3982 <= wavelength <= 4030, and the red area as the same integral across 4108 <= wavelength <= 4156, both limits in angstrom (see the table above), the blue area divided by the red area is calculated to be 0.99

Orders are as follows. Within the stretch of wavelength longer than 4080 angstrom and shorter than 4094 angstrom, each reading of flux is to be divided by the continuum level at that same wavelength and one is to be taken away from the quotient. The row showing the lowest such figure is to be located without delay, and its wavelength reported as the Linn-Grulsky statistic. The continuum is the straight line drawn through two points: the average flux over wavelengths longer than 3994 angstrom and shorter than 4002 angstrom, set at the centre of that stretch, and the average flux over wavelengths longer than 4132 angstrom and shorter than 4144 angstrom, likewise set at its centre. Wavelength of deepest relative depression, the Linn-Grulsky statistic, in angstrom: 4087.0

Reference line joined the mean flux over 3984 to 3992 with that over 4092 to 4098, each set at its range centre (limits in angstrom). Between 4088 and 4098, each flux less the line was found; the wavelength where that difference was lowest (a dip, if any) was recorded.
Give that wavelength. 4089.0 angstrom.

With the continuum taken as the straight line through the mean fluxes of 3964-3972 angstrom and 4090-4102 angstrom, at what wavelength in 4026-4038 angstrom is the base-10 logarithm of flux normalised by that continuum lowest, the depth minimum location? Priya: 4037.0 angstrom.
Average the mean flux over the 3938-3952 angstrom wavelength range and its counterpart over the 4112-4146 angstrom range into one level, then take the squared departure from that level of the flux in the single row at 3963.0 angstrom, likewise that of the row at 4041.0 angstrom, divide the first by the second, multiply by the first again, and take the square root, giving 0.34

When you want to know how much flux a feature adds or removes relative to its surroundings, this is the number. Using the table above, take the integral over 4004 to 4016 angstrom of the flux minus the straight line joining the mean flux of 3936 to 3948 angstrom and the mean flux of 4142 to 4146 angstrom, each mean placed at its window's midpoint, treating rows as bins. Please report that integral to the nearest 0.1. -2.4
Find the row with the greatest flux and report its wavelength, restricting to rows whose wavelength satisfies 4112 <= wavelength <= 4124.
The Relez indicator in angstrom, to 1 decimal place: 4113.0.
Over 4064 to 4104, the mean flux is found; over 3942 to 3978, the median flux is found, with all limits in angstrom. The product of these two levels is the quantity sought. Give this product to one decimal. 16.7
